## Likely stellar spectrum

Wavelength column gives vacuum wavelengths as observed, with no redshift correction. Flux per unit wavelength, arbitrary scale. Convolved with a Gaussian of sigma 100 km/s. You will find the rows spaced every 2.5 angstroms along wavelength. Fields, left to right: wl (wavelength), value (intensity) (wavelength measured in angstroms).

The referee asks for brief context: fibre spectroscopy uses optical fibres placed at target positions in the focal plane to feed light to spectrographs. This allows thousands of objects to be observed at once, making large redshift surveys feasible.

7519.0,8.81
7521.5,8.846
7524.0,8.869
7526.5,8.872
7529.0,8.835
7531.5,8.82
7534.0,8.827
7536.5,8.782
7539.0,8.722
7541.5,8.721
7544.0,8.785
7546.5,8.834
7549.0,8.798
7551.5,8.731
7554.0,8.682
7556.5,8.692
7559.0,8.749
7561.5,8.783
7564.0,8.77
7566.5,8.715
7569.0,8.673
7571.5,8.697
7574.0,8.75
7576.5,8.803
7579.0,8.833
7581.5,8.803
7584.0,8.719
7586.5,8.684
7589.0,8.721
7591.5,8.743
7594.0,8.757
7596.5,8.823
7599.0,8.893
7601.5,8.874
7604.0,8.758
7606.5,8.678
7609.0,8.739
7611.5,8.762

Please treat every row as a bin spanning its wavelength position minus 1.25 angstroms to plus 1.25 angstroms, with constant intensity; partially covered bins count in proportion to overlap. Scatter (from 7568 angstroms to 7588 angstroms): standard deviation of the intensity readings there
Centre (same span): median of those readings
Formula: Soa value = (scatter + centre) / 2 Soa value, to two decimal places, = 4.40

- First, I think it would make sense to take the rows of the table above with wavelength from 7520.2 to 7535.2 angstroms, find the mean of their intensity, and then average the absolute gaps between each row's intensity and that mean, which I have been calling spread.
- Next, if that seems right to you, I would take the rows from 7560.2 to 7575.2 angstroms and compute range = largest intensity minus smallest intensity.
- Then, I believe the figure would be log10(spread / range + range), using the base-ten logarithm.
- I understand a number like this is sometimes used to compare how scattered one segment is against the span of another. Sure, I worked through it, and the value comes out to -0.57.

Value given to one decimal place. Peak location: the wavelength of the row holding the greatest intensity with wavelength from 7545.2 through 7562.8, 7546.5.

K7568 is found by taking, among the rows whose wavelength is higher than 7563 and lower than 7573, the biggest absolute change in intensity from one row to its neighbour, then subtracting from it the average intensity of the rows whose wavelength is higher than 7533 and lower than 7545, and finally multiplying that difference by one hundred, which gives -871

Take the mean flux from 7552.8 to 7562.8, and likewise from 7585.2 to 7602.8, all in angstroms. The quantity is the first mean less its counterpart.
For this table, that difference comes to -0.06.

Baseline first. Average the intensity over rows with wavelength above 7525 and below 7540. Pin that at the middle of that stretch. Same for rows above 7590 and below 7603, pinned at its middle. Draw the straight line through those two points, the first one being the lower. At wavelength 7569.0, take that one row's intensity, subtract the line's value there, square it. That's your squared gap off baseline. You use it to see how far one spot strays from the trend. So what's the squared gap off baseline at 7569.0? 0.020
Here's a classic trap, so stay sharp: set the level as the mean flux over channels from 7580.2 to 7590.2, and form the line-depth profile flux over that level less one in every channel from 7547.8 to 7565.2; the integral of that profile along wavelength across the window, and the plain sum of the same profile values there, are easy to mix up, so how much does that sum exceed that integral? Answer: -0.01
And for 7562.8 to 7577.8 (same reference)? 0.00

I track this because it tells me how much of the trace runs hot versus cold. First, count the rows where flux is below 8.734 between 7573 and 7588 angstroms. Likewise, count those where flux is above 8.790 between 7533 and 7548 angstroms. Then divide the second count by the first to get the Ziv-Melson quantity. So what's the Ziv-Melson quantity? 1.00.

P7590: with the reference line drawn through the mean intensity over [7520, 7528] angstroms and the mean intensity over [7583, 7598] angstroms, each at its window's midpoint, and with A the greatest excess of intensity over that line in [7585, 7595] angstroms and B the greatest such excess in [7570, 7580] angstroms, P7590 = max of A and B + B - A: 0.12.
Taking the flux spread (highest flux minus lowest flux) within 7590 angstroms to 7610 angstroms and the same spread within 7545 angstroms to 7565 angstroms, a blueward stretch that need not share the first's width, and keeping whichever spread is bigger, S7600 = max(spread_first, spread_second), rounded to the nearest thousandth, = 0.215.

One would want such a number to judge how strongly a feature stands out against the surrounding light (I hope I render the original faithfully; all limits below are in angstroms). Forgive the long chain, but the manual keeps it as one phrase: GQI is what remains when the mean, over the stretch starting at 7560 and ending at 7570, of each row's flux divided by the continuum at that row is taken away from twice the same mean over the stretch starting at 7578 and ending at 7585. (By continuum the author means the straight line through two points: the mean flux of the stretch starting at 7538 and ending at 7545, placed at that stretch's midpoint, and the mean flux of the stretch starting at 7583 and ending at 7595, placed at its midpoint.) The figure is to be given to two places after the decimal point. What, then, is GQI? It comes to 1.01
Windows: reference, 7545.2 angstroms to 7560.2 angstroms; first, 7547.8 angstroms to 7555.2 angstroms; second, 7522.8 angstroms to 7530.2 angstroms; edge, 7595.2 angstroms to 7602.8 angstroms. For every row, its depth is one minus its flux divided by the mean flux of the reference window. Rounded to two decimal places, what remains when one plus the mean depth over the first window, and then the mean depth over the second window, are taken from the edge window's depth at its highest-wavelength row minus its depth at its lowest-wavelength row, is -0.99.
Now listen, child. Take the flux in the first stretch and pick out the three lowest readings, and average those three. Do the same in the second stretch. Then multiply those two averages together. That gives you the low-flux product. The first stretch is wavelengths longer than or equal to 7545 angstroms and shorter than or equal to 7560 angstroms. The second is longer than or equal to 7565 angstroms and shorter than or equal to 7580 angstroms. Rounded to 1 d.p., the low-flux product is 75.7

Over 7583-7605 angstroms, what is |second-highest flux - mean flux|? 0.10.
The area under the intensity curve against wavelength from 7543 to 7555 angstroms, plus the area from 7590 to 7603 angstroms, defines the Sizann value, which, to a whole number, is 220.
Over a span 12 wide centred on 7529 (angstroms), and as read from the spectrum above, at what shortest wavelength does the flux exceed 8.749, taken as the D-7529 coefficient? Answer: 7524.0 angstroms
